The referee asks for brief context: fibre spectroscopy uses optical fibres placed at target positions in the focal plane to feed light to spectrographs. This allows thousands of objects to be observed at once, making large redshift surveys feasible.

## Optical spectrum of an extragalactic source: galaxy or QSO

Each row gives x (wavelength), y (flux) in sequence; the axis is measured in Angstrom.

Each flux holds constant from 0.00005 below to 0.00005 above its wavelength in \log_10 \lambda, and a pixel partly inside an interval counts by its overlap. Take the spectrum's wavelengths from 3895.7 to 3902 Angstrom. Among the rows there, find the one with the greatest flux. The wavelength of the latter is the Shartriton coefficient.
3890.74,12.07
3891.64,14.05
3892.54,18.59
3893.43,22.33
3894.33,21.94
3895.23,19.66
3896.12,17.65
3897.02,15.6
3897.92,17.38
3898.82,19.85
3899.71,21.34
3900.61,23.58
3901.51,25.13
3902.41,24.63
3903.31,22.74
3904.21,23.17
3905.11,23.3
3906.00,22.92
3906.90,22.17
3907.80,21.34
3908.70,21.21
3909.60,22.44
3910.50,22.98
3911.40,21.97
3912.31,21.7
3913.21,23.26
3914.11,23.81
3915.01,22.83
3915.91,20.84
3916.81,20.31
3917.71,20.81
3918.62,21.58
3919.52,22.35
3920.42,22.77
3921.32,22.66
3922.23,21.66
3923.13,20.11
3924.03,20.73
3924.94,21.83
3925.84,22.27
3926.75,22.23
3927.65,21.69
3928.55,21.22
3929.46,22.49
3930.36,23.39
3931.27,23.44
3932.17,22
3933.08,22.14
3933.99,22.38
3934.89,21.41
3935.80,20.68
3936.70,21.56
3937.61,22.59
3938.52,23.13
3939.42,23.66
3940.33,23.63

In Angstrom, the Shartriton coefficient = 3901.51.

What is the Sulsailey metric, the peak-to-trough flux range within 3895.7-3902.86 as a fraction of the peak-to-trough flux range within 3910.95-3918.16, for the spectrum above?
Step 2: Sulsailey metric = 2.7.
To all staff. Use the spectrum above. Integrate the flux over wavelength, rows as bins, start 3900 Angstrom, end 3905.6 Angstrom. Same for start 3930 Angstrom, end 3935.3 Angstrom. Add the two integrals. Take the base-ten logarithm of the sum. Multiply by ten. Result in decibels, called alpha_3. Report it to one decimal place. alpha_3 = 24.0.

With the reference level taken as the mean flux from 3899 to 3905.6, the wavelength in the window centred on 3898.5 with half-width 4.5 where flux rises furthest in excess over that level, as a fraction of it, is 3901.51 Angstrom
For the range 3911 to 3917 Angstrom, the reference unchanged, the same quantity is 3914.11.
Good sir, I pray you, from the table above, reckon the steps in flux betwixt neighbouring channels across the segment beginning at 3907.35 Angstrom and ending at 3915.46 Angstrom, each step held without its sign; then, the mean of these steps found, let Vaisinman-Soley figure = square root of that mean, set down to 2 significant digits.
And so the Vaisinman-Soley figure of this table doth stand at 0.89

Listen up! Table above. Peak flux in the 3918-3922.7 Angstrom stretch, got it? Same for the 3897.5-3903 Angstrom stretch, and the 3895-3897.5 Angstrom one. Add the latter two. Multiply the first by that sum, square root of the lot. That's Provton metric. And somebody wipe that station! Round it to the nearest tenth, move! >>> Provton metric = 31.9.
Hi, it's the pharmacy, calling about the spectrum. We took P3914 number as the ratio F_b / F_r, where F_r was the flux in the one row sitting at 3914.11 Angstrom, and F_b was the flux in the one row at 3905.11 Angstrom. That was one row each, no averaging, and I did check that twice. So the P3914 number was 0.98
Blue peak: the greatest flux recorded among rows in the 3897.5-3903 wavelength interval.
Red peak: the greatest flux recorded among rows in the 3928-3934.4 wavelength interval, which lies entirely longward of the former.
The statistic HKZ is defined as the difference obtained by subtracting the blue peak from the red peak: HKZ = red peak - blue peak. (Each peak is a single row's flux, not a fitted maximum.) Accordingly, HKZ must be -1.7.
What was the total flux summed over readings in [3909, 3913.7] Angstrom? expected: 112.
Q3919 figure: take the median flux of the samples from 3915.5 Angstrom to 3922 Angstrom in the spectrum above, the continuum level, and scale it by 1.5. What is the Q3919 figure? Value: 32.4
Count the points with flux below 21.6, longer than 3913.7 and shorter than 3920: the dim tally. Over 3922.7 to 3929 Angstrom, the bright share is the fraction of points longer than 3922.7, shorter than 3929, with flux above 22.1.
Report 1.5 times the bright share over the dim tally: 0.11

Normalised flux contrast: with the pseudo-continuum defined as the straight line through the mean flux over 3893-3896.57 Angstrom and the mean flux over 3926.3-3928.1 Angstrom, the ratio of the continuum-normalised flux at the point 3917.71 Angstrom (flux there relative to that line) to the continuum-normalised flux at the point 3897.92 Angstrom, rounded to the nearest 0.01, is 1.14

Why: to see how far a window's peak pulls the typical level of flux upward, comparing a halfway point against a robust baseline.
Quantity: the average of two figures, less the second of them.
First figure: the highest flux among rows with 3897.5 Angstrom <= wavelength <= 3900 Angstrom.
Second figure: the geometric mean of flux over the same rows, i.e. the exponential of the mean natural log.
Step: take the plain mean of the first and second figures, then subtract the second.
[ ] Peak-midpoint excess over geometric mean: 0.94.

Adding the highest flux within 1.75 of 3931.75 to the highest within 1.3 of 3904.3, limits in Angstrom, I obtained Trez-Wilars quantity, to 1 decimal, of 46.7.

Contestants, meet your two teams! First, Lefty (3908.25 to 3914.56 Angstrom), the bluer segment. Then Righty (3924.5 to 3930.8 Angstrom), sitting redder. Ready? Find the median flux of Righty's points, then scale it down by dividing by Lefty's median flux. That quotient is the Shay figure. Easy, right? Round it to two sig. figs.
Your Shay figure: 0.99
